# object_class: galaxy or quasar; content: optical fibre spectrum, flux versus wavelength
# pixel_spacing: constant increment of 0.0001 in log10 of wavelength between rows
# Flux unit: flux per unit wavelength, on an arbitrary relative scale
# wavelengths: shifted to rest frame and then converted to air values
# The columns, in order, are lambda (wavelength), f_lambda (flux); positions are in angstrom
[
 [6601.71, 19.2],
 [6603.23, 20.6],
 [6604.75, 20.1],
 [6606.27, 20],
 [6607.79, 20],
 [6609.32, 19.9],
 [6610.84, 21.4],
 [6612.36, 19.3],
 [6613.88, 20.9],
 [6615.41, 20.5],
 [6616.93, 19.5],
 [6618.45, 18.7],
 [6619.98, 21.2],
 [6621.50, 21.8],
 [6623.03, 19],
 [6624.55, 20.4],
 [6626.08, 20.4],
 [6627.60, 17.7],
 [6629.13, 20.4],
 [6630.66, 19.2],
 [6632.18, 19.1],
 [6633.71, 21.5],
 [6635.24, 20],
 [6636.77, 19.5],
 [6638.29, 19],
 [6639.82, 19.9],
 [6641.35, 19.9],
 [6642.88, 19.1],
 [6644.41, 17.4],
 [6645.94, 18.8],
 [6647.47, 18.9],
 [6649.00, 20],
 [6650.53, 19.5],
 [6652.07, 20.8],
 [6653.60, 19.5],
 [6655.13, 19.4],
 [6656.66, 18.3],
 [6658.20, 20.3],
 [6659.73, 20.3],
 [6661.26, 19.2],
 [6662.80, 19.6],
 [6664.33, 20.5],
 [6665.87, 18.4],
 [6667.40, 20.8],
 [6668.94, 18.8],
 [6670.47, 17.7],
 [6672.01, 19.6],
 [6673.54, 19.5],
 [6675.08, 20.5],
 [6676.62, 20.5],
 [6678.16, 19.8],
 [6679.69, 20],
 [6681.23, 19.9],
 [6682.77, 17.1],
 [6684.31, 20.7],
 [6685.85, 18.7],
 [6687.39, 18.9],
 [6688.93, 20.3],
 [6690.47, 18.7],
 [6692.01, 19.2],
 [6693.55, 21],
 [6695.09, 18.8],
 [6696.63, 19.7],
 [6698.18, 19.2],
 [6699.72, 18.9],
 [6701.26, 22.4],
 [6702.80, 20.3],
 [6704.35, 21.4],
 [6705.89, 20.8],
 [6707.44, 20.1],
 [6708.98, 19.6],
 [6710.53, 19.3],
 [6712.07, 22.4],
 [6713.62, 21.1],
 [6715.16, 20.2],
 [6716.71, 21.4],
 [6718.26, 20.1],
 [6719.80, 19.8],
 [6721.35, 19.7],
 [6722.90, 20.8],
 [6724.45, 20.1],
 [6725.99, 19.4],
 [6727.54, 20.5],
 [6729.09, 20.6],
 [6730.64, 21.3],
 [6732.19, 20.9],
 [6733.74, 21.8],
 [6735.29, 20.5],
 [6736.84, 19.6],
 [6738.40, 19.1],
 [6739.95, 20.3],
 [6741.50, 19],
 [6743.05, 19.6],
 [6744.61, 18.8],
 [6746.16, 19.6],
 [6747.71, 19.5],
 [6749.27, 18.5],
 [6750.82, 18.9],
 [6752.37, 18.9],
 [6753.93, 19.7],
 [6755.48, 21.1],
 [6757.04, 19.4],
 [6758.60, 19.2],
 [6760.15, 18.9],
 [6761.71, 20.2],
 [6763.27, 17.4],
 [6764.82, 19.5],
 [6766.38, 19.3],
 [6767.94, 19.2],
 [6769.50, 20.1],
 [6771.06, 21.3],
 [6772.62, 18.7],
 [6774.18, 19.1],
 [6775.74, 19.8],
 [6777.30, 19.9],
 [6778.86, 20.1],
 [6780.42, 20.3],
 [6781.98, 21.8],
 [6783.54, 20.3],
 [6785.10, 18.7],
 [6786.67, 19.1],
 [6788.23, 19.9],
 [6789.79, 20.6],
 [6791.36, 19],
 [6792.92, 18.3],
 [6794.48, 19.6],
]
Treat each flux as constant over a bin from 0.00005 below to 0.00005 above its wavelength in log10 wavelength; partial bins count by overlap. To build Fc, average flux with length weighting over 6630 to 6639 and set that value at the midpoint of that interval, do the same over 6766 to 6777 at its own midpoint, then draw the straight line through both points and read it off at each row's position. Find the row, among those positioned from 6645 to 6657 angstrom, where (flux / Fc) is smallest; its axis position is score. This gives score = 6656.66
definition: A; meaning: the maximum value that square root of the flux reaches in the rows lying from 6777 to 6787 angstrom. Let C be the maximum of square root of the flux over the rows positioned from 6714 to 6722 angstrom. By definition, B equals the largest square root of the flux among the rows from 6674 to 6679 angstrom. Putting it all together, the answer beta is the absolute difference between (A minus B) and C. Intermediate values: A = 4.67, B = 4.53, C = 4.63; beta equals 4.48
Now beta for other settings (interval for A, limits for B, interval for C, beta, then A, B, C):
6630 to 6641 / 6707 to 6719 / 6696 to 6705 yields 4.83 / 4.64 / 4.73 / 4.73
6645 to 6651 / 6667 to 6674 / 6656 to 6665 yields 4.62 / 4.47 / 4.56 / 4.53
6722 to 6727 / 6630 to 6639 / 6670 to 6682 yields 4.60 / 4.56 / 4.64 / 4.53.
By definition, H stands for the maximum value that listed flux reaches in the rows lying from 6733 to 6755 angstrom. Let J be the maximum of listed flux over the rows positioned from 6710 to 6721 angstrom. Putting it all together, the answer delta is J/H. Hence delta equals 1.03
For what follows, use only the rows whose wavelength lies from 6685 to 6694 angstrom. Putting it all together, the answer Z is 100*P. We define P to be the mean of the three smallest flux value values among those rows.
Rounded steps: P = 18.8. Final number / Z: 1877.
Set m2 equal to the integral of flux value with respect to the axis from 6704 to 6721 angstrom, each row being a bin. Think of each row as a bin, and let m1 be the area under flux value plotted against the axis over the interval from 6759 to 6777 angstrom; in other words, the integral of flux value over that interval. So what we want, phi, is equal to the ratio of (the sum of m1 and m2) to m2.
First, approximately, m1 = 350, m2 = 349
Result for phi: 2.00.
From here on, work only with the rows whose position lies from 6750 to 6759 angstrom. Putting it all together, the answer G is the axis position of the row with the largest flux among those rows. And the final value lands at 6755.48 angstrom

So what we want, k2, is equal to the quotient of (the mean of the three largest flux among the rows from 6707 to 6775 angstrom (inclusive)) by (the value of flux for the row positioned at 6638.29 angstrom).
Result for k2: 1.15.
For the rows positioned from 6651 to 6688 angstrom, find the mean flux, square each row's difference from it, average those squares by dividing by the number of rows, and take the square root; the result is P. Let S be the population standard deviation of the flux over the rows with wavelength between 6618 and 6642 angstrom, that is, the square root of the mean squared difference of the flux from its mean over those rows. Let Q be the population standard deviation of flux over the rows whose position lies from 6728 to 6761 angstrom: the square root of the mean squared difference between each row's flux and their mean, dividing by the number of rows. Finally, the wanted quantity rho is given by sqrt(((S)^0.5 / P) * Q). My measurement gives 0.98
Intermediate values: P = 0.98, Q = 0.91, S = 1.05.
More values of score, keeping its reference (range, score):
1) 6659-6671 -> 6670.47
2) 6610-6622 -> 6618.45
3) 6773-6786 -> 6785.10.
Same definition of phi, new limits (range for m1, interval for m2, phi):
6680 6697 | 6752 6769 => 2.00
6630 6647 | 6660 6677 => 1.99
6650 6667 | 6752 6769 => 2.01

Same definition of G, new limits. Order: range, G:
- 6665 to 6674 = 6667.40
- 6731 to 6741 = 6733.74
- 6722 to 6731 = 6730.64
